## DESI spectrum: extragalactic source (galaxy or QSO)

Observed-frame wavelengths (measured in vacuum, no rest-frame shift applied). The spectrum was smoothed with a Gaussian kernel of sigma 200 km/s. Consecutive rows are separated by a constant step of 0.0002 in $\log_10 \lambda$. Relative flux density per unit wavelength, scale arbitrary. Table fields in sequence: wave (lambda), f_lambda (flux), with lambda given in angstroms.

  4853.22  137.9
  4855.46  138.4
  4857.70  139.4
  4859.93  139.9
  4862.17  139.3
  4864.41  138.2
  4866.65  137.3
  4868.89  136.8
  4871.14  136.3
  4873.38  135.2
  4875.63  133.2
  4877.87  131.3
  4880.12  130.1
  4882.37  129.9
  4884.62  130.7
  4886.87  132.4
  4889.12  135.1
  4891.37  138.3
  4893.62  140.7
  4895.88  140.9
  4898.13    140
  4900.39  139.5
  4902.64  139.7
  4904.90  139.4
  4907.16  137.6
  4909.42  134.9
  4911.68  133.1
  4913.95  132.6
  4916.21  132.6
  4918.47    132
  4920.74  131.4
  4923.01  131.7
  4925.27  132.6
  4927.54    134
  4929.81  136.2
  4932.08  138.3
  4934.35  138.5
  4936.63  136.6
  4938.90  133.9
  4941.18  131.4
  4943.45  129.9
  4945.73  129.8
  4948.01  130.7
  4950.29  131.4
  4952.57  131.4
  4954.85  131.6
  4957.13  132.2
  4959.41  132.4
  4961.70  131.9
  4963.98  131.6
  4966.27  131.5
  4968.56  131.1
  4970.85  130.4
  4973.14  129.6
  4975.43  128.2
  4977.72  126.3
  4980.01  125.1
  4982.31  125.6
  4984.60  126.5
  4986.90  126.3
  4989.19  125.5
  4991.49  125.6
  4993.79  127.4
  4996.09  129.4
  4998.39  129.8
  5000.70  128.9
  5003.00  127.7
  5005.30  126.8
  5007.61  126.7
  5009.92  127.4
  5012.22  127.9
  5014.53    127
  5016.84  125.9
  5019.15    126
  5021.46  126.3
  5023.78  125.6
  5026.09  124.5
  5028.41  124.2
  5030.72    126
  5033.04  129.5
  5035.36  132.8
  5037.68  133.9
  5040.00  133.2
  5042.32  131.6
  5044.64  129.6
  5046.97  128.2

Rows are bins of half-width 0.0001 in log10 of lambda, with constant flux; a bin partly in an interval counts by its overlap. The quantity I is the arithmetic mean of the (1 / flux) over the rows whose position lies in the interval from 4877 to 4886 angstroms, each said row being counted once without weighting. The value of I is 0.0077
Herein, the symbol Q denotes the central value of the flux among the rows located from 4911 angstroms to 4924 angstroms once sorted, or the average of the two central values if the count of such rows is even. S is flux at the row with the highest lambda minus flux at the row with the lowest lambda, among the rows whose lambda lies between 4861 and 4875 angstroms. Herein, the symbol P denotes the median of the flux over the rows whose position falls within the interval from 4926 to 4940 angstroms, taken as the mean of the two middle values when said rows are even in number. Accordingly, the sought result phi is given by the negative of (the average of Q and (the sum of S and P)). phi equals -132.3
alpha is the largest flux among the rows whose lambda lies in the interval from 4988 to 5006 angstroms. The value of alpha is 129.8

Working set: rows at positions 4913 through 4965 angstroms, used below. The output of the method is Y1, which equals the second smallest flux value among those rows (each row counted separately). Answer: 129.9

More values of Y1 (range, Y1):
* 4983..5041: 124.5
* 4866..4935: 130.1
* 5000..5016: 126.8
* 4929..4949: 129.9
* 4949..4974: 130.4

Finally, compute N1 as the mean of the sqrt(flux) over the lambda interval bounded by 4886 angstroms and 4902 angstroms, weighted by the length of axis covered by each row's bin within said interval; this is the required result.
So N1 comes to 11.8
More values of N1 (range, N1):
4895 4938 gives 11.7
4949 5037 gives 11.3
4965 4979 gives 11.4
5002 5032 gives 11.2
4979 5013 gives 11.3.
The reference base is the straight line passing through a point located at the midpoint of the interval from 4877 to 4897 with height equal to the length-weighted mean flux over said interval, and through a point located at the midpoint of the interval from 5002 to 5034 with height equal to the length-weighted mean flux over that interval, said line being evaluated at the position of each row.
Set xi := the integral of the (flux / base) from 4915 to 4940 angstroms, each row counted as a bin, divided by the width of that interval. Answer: 1.02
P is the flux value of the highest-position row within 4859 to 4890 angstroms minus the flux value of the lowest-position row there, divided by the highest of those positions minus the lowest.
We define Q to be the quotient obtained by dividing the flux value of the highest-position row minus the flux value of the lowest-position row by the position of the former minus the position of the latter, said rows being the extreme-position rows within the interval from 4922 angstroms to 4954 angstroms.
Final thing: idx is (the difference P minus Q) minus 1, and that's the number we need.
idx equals -1.15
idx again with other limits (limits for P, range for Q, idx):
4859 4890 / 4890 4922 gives -0.93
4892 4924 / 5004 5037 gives -1.51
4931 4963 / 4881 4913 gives -1.33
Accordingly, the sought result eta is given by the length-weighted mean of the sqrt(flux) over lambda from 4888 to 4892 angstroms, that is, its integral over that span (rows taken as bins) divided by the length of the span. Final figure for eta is 11.7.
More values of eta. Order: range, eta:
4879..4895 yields 11.6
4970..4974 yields 11.4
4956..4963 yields 11.5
